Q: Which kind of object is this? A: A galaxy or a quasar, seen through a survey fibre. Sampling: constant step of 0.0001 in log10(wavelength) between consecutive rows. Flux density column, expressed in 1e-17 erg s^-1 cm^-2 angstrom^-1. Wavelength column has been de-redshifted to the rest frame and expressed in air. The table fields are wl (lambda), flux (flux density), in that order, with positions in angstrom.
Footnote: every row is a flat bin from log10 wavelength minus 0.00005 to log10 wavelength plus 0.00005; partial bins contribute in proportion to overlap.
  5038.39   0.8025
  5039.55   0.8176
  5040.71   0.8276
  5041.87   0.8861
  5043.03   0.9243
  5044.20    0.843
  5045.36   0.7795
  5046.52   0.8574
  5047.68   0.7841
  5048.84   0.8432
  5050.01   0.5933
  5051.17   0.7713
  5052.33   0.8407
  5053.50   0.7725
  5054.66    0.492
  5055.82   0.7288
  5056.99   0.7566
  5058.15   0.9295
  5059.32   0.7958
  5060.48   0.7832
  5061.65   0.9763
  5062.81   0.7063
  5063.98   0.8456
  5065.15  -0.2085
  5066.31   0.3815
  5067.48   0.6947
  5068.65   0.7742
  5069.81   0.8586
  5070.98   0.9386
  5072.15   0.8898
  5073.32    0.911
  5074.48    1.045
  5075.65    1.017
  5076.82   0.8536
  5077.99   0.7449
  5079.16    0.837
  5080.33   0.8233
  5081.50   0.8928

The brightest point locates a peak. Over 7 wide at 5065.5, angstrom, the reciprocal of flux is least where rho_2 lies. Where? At 5065.15 angstrom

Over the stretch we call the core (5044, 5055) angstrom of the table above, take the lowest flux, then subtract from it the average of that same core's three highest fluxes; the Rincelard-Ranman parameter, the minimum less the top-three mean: -0.36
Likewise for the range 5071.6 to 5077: -0.14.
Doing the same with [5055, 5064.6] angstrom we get -0.21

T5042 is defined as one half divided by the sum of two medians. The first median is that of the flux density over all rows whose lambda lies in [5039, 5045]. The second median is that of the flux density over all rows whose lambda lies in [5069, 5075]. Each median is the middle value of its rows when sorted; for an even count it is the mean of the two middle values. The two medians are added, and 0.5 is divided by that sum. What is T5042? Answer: 0.285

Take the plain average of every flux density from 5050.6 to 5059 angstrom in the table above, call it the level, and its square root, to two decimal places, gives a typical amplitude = 0.87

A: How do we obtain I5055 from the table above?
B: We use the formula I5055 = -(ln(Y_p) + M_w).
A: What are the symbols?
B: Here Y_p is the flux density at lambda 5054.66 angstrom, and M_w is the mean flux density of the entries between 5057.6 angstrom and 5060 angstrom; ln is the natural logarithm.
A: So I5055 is -0.15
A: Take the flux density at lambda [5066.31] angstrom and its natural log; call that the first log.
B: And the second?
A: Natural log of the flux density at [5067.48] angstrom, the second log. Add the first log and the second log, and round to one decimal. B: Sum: -1.3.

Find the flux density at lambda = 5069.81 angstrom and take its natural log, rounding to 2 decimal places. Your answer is -0.15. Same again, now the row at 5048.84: -0.17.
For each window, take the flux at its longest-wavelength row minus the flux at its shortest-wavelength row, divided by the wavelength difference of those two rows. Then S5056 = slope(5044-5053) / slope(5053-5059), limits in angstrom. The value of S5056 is -0.01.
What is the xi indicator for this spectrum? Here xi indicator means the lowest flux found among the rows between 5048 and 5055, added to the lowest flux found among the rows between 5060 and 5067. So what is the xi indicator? 0.28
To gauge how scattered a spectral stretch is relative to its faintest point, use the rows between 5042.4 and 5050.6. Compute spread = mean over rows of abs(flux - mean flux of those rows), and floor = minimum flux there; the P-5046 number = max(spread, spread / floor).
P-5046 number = 0.12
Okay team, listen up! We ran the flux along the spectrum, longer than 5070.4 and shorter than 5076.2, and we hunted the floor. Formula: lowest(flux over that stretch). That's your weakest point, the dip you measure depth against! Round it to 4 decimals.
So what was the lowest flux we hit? 0.8898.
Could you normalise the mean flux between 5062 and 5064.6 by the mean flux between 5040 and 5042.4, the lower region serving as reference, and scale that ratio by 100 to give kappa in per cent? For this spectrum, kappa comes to 91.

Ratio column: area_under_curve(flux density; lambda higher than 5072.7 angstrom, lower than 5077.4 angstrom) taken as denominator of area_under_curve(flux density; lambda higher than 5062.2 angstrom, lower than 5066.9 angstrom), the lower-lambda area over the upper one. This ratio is 0.45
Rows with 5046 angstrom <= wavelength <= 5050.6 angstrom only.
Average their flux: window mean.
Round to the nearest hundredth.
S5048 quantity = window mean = 0.77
